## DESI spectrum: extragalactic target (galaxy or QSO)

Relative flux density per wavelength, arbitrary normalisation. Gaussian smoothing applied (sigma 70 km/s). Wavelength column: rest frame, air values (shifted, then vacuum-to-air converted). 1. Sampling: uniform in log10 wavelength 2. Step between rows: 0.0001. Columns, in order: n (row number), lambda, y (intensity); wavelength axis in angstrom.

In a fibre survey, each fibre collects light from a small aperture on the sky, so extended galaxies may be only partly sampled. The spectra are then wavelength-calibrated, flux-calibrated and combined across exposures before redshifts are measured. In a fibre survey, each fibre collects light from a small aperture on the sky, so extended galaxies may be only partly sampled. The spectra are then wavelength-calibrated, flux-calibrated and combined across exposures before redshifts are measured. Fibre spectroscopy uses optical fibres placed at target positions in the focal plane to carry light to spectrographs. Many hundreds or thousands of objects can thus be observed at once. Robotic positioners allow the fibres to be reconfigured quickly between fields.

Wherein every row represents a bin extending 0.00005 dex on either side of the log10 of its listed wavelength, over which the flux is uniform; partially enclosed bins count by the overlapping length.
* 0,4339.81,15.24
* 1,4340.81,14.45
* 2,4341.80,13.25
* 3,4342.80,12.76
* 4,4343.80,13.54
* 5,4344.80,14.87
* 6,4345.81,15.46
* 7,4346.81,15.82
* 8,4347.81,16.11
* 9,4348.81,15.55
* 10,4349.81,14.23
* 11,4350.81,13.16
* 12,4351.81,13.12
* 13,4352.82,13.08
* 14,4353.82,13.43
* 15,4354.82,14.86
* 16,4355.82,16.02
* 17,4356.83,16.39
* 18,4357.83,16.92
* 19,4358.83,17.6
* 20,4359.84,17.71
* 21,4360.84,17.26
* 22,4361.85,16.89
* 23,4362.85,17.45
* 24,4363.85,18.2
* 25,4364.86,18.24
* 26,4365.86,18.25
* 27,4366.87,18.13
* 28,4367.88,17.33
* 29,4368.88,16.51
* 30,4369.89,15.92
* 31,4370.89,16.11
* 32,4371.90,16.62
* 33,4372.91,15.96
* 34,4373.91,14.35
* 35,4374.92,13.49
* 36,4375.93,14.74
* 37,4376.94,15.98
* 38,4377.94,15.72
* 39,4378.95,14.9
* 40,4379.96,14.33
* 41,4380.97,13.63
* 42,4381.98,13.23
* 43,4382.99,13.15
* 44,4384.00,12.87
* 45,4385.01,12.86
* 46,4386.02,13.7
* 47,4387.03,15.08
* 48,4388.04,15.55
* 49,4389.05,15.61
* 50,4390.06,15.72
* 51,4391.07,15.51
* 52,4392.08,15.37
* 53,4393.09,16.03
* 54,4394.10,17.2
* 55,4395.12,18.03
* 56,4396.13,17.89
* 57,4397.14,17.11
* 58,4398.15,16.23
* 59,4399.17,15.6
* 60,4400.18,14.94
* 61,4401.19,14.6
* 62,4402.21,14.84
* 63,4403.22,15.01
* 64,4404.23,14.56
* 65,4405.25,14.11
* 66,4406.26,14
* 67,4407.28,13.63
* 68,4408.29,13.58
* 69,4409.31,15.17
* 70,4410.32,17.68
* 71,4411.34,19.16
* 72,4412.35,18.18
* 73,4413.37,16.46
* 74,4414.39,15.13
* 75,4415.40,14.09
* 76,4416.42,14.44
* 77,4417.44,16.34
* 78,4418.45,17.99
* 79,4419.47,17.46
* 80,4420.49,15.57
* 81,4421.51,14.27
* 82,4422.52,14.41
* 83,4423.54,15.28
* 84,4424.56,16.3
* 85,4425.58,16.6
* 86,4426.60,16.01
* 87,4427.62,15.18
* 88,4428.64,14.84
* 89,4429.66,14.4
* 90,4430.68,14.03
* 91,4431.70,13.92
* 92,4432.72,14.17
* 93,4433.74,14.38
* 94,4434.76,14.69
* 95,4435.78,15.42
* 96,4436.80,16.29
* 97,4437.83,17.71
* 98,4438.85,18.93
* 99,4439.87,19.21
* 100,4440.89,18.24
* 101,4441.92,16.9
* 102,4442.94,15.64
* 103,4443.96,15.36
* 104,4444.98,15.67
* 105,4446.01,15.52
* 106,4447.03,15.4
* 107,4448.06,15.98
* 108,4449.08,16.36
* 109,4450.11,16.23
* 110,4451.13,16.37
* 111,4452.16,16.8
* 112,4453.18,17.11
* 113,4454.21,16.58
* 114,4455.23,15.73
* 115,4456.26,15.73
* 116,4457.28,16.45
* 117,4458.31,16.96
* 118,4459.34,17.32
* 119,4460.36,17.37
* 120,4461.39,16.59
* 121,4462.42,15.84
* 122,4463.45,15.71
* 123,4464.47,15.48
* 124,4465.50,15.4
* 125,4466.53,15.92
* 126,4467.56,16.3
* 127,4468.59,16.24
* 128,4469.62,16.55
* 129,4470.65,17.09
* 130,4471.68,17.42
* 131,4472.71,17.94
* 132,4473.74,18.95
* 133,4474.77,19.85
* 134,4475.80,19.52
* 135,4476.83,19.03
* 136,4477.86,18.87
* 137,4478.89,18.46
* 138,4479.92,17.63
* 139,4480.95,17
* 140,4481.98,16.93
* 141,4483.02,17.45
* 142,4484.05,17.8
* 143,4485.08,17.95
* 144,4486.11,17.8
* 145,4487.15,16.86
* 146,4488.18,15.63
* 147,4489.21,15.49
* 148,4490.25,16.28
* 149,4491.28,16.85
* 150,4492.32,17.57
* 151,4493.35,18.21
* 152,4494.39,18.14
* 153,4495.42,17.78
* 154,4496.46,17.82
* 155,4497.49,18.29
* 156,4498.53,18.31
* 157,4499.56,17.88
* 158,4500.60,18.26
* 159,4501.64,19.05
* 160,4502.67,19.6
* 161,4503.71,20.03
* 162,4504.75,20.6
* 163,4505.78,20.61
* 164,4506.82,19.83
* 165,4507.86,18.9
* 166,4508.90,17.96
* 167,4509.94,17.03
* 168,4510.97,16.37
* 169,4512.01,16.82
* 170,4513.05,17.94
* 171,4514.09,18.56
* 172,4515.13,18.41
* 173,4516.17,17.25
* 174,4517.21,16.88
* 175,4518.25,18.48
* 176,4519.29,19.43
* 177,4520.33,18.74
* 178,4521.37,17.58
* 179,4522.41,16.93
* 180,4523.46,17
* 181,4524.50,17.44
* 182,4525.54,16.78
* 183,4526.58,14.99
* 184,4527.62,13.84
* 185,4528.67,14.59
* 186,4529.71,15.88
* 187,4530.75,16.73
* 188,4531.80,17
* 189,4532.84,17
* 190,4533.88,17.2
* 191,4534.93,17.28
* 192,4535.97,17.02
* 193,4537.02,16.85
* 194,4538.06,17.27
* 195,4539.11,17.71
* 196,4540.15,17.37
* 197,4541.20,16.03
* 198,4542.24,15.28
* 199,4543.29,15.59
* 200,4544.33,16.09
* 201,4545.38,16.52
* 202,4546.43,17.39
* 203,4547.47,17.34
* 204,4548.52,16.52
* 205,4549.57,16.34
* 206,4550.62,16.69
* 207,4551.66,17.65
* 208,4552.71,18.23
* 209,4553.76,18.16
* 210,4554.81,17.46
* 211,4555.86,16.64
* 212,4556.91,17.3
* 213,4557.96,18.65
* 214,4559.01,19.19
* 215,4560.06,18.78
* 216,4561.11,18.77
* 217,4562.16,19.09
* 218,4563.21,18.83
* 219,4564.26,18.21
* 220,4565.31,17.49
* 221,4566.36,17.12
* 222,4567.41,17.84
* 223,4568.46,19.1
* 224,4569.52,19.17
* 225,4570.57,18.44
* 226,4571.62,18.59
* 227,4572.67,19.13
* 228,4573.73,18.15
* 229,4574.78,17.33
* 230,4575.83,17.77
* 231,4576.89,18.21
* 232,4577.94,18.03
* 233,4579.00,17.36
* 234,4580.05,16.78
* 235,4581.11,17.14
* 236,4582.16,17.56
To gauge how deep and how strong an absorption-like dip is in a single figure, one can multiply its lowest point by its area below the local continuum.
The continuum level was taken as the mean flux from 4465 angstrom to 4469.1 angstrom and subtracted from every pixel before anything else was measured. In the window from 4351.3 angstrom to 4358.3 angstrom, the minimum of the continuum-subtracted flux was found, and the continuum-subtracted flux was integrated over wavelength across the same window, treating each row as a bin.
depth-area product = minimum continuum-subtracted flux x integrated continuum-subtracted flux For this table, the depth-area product 23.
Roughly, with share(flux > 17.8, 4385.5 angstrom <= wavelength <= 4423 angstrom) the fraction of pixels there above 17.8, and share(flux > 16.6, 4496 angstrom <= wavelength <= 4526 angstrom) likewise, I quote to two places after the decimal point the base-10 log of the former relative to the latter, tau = -0.85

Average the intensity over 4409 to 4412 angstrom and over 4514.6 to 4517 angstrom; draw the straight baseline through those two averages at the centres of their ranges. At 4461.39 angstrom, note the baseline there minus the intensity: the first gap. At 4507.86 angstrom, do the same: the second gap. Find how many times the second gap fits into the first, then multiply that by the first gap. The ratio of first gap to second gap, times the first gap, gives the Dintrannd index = -0.9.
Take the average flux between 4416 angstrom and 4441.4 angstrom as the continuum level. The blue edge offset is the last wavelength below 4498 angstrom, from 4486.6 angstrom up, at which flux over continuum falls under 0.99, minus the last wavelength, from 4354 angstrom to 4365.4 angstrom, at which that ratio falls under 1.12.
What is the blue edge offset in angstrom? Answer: 126.4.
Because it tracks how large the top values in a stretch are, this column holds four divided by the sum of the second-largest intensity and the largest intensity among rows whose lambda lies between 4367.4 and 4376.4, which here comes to 0.118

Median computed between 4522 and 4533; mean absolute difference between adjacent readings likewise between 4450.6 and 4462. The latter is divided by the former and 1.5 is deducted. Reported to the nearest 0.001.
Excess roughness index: -1.473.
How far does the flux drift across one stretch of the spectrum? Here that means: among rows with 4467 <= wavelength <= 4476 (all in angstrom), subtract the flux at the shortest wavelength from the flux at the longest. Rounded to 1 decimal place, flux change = 3.2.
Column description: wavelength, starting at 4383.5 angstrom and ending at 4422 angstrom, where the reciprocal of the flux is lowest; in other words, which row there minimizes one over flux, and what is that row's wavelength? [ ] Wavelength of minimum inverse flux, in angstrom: 4411.34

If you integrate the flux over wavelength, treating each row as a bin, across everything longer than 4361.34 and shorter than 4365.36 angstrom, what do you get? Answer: 71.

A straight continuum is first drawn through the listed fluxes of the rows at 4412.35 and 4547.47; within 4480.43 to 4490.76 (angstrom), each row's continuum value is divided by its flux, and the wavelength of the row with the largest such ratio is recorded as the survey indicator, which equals 4489.21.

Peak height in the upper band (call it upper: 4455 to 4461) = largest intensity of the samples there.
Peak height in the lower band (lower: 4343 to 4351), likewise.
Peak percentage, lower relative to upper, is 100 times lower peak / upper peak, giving 93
